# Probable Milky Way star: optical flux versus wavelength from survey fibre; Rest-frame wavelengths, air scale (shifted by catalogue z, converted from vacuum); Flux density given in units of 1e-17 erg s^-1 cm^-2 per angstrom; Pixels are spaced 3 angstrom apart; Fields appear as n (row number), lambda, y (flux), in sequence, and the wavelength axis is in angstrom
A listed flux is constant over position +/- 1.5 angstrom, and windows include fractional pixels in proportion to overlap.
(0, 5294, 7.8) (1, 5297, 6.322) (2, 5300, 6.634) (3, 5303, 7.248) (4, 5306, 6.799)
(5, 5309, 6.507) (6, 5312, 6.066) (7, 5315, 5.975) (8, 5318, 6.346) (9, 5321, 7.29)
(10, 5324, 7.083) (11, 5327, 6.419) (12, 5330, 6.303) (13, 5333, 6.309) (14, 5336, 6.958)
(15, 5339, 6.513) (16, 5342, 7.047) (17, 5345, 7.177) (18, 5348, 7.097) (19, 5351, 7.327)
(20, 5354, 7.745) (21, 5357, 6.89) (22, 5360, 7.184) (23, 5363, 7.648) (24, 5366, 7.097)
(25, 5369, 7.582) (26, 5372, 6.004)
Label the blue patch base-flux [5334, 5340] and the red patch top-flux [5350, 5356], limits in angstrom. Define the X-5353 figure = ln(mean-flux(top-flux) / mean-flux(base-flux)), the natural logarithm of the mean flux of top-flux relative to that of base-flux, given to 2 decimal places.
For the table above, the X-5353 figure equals 0.11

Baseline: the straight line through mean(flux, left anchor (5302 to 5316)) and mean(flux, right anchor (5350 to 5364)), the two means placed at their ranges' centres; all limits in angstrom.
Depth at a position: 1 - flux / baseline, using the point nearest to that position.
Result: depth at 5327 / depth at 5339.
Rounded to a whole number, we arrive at 1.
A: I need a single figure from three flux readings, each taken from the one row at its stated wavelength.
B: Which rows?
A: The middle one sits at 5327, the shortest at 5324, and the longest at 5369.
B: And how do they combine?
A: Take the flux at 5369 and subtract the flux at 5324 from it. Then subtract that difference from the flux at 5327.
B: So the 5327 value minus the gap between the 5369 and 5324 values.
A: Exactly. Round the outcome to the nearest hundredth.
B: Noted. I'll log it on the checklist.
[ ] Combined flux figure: 5.92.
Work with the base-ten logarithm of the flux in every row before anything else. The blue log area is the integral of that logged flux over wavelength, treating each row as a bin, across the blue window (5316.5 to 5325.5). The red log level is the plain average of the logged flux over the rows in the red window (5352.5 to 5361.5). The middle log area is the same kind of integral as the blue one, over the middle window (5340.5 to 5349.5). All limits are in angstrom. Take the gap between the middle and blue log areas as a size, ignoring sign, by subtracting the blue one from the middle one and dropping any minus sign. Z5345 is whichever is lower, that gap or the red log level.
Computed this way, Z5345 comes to 0.119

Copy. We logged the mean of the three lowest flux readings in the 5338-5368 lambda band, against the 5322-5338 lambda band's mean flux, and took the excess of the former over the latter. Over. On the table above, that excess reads 0.2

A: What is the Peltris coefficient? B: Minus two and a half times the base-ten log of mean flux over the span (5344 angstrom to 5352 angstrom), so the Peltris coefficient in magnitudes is -2.14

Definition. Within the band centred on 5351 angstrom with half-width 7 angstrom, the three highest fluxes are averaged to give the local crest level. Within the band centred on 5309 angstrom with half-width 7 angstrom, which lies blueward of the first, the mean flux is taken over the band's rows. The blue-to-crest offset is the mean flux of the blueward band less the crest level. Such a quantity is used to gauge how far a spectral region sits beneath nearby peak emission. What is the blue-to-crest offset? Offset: -0.90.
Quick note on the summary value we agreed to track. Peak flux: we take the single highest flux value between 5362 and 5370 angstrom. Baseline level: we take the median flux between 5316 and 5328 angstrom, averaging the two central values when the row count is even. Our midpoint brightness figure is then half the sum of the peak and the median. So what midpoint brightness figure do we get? 7.20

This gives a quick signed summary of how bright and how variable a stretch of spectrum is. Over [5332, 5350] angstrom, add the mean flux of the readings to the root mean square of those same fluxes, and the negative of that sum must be -13.7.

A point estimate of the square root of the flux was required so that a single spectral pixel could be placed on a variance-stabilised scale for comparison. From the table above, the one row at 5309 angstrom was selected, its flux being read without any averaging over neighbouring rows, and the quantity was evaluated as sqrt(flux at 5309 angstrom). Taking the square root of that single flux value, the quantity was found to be 2.55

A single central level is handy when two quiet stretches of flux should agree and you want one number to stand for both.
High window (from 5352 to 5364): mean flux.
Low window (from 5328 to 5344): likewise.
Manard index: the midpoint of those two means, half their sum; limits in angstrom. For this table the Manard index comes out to 7.0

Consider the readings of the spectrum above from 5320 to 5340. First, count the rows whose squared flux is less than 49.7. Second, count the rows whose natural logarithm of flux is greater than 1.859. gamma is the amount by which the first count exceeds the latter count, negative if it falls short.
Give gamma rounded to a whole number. 0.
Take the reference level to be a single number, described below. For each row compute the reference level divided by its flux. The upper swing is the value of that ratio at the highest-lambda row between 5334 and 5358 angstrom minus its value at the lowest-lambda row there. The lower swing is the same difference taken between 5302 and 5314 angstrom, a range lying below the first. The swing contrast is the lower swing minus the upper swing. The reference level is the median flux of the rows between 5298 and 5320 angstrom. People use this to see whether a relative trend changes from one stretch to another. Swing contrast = 0.17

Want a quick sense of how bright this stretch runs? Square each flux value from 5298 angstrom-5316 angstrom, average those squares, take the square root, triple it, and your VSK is 19.7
